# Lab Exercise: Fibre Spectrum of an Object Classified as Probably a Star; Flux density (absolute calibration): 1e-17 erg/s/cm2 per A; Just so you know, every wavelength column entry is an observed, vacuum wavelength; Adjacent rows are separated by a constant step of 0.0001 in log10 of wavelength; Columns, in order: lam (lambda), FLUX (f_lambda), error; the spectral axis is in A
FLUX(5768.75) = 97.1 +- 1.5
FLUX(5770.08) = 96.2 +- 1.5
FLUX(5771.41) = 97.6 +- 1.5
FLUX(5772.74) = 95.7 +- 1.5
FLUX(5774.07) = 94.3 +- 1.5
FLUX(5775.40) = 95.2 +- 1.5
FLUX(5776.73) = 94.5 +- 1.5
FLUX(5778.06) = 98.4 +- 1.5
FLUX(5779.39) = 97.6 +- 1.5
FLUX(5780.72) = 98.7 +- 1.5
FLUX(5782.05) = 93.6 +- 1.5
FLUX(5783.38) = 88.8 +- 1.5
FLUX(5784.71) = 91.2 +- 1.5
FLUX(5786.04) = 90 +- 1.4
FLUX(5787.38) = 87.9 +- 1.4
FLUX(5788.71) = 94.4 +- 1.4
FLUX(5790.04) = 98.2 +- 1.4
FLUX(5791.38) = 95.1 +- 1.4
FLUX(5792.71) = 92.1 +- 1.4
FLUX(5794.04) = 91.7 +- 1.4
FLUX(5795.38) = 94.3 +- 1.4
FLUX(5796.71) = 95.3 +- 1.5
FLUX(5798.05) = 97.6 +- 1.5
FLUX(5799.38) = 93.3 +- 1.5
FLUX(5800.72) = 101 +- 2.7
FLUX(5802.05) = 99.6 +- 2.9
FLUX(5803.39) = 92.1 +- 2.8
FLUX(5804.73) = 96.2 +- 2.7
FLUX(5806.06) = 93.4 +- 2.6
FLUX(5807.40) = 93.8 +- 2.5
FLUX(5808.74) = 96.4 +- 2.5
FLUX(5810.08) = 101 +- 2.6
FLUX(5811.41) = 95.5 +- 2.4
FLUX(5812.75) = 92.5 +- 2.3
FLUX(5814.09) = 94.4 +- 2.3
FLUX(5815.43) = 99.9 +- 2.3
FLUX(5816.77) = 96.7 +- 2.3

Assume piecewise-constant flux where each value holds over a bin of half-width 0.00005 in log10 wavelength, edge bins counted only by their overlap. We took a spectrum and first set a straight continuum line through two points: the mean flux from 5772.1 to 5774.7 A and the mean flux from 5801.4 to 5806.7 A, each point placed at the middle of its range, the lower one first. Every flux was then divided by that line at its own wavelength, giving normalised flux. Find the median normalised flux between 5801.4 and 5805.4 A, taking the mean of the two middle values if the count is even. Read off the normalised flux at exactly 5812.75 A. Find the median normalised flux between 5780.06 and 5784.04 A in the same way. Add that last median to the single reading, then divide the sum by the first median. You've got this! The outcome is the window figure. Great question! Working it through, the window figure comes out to 1.94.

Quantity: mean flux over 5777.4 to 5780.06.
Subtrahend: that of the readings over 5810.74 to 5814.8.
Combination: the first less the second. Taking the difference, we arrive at 4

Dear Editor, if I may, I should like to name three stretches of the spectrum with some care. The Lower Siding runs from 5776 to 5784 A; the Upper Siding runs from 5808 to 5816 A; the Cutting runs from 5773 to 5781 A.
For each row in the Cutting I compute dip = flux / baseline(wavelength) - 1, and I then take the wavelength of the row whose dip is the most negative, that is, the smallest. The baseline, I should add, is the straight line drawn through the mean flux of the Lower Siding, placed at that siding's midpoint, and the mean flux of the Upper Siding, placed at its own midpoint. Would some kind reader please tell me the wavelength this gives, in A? 5774.07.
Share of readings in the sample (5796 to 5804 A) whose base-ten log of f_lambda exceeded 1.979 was 0.67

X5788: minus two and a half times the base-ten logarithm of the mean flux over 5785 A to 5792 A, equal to -4.92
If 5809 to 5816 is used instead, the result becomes -4.96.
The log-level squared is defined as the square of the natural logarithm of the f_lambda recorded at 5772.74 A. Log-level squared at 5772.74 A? 20.80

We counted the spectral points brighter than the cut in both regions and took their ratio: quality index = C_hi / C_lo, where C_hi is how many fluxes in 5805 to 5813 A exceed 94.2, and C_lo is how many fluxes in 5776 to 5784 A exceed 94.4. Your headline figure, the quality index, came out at 0.75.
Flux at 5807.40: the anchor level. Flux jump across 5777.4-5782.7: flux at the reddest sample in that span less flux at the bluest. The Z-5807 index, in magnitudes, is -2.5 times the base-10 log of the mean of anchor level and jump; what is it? -4.12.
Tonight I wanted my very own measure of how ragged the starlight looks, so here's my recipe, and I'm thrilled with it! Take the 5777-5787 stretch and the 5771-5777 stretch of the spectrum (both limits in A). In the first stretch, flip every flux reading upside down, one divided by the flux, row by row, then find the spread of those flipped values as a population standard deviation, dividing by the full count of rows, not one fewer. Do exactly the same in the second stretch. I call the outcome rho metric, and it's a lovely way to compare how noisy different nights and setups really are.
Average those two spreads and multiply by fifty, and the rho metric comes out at 0.014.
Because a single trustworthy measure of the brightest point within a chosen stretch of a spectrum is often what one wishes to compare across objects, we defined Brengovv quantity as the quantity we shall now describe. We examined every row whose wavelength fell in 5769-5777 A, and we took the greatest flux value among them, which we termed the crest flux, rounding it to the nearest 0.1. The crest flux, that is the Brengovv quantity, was 97.6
